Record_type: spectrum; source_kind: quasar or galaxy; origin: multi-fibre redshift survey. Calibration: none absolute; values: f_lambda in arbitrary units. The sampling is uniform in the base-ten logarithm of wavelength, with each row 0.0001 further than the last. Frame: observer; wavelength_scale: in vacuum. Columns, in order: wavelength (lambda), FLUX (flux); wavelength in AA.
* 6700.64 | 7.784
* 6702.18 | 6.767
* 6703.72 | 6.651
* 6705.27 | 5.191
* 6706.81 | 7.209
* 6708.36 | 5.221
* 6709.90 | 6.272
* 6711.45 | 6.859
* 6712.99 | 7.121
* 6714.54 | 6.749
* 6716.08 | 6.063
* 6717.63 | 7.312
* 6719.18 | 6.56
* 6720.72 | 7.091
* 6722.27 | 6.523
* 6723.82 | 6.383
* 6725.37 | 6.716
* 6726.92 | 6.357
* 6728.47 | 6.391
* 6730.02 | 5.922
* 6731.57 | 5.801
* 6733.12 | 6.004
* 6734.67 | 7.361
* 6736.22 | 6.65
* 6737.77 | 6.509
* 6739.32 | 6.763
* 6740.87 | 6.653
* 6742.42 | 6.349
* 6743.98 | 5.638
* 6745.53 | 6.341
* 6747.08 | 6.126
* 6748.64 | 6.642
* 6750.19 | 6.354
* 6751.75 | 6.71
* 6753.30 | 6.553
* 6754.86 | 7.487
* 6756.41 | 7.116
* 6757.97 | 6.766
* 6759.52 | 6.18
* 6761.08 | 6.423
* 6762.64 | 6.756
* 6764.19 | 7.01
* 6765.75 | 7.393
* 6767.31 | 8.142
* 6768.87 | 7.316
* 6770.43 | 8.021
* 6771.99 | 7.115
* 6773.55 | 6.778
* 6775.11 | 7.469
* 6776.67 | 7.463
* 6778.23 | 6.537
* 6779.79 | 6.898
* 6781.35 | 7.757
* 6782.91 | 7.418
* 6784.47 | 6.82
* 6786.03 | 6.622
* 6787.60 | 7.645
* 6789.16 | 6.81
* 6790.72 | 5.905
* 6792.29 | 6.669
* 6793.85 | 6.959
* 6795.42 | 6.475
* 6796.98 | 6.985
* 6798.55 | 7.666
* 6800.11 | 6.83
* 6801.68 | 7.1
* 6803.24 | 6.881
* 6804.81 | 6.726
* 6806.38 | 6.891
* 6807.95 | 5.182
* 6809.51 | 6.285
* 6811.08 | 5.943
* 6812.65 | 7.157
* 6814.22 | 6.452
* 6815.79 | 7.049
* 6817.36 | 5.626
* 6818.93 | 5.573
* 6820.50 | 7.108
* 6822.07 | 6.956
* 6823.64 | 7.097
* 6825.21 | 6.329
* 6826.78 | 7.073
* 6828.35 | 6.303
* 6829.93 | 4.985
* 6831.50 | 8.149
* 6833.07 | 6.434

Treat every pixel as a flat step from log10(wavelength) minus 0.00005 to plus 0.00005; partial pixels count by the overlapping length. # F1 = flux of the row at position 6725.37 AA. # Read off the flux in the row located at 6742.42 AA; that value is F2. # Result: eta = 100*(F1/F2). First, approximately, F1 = 6.716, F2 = 6.349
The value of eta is 106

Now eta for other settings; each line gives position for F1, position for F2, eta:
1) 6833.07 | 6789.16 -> 94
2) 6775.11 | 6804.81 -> 111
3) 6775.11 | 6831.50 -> 92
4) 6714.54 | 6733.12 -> 112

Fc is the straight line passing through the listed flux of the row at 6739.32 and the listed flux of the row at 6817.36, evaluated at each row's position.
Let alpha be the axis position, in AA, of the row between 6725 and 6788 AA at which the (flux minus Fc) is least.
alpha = 6731.57 AA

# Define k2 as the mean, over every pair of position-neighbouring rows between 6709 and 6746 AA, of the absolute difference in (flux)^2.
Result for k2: 6.3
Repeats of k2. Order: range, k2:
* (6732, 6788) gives 7.1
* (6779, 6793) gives 9.6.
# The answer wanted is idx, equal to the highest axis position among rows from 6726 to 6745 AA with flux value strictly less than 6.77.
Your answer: 6743.98 AA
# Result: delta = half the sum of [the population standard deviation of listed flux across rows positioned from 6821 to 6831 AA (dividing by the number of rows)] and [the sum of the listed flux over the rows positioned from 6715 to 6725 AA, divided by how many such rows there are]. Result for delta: 3.70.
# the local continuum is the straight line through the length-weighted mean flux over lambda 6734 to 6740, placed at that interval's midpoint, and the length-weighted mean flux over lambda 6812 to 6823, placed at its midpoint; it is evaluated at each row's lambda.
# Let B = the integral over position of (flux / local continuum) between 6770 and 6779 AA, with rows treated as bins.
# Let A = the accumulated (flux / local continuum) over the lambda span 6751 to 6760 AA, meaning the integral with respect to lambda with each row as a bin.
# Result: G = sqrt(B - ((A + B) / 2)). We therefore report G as 0.54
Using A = 9.1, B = 9.7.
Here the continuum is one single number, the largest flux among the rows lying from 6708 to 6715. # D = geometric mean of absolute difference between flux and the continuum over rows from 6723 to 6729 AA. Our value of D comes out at 0.64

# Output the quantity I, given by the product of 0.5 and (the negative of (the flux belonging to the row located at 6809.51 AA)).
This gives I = -3.1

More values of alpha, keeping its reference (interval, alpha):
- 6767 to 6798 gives 6790.72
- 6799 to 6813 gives 6807.95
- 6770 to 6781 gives 6778.23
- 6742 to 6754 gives 6743.98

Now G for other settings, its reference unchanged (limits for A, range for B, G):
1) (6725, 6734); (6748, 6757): 0.68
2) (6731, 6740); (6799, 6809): 0.84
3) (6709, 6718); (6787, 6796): 0.44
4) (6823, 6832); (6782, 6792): 0.78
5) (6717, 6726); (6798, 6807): 0.58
